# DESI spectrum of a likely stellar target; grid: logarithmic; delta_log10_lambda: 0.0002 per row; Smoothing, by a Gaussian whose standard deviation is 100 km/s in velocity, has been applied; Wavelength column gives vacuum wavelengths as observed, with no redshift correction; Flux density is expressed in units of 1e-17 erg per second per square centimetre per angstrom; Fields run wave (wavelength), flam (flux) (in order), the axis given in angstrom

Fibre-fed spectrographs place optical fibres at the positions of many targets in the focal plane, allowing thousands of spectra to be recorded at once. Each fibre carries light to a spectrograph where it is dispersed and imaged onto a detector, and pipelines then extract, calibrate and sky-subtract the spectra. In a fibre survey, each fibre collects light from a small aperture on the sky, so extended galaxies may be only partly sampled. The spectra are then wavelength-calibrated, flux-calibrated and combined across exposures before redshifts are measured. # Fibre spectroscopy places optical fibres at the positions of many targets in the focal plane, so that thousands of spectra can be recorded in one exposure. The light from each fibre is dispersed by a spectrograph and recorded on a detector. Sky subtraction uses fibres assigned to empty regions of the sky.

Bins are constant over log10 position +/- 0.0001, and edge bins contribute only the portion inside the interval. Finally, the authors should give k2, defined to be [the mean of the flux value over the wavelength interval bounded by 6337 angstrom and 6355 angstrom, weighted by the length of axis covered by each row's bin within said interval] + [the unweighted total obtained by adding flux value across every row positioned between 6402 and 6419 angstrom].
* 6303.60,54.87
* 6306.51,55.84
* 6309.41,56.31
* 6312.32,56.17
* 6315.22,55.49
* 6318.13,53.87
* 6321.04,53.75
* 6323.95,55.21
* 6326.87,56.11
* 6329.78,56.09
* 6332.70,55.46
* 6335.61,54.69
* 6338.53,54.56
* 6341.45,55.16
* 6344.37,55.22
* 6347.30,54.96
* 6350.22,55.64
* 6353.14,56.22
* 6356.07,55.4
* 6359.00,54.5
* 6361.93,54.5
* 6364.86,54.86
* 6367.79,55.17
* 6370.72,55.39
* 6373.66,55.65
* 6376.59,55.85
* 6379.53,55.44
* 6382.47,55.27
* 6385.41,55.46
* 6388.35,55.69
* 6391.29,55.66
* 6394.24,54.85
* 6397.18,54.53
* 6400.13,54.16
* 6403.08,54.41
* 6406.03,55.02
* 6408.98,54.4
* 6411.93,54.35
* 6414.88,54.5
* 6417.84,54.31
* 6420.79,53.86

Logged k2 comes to 382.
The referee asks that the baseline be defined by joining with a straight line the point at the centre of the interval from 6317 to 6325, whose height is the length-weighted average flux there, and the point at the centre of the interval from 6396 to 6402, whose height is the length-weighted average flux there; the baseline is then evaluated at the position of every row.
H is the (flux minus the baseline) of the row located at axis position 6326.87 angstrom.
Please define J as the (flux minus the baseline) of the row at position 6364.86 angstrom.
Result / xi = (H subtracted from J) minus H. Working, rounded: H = 1.85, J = 0.6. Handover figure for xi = -3.1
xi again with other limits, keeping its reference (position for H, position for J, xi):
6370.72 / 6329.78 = -0.4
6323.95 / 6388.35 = -0.5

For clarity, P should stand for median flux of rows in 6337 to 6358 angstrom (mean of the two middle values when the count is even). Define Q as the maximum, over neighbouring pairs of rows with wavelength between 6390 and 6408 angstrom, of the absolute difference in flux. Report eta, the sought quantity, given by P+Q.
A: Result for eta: 56.0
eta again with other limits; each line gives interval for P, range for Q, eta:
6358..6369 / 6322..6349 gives 55.6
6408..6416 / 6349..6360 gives 55.3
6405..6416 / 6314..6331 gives 56.1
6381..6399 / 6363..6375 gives 55.7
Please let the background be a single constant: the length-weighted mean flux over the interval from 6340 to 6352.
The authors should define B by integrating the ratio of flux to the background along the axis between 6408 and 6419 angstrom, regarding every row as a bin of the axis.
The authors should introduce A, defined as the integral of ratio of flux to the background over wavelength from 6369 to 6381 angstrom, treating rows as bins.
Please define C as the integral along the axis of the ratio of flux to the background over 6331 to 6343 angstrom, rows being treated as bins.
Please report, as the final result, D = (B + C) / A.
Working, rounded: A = 12.1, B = 10.8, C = 11.94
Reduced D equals 1.89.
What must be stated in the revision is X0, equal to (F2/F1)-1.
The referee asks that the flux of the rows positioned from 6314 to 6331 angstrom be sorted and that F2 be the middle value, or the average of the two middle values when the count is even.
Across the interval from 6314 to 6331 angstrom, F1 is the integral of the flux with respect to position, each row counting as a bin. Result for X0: -0.941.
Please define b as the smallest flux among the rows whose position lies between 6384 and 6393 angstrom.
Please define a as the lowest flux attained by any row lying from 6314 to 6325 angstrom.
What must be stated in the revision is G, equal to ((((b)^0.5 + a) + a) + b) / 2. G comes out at 85.2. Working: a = 53.75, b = 55.46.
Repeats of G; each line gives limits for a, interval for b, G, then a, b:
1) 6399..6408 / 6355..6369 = 85.1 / 54.16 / 54.5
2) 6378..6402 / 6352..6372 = 85.1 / 54.16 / 54.5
